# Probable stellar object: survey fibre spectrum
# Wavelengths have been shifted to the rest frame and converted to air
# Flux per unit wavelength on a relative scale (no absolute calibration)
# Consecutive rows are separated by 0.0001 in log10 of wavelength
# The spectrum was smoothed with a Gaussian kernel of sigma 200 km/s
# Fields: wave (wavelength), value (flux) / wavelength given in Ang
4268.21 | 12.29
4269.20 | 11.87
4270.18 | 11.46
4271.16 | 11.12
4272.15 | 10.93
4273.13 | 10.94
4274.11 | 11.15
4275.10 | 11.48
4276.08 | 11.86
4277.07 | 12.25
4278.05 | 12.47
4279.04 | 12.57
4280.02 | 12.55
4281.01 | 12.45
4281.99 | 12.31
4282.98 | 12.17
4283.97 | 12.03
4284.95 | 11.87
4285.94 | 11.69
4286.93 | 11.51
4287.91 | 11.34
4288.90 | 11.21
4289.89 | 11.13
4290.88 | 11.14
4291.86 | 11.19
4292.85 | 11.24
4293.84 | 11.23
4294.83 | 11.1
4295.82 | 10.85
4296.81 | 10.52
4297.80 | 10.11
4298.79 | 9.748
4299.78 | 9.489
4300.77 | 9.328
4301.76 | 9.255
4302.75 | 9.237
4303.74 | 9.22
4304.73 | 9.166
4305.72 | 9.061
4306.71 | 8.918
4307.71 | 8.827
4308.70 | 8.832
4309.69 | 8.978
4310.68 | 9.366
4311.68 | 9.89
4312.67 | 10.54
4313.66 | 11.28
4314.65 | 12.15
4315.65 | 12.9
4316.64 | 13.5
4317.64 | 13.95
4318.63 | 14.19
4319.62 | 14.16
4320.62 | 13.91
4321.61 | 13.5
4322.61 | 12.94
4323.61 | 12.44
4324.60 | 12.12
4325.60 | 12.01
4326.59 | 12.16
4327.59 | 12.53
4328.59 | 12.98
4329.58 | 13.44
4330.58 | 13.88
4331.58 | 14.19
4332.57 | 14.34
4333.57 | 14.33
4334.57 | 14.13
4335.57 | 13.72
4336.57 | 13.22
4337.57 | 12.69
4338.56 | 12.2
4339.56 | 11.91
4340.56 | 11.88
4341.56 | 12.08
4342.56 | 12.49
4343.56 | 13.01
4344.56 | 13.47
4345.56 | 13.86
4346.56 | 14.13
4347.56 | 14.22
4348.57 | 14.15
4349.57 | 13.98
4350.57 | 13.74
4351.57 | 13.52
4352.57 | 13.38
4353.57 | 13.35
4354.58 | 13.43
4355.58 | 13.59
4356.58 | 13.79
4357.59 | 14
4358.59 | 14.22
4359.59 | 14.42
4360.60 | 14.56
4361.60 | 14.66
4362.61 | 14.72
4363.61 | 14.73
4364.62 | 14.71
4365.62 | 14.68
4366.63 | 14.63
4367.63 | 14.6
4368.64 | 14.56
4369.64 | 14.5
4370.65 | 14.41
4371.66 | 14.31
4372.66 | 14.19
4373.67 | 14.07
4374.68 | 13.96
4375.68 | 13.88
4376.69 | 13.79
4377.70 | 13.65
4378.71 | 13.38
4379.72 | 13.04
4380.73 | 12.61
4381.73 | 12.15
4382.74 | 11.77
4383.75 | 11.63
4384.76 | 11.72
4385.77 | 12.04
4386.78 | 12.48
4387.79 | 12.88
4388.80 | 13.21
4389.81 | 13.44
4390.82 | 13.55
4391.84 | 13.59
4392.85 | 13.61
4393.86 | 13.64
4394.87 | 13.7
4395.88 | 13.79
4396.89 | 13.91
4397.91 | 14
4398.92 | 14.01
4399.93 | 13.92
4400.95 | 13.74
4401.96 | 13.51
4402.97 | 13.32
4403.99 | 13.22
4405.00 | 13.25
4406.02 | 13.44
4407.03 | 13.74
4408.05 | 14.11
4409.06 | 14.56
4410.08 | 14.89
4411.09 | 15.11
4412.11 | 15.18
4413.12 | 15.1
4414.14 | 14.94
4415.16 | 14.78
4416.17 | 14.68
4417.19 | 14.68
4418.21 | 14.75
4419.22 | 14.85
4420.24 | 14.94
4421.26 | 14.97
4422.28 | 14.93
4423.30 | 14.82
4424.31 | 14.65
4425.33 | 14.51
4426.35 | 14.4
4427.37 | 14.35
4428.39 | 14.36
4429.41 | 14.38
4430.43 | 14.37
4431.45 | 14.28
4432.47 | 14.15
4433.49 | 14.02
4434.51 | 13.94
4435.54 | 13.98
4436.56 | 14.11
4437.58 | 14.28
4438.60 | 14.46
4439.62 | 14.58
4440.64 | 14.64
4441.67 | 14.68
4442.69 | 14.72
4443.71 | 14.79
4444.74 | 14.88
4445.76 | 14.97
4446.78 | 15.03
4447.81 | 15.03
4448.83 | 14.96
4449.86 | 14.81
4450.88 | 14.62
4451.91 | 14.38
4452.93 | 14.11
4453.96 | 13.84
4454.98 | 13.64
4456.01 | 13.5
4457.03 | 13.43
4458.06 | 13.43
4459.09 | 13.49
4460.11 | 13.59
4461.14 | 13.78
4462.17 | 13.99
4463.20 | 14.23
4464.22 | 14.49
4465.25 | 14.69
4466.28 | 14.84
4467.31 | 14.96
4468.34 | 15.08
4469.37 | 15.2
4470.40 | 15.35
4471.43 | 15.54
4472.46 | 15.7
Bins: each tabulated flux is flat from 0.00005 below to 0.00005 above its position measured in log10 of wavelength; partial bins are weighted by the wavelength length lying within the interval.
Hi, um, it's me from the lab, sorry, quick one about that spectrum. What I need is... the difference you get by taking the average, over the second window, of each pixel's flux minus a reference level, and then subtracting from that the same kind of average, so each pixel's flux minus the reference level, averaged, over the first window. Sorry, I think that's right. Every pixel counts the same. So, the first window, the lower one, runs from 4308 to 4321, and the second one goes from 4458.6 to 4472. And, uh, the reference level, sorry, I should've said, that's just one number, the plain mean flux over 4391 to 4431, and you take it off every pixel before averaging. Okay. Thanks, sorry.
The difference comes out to 3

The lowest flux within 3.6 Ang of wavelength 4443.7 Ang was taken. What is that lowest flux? 14.64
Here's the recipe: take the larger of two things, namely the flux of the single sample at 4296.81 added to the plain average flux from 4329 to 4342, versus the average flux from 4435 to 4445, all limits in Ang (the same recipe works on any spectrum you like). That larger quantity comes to 23.8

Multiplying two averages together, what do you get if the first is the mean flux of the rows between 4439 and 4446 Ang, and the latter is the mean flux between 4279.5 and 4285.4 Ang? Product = 180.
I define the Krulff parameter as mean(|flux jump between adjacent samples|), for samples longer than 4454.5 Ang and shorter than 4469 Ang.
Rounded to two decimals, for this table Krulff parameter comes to 0.14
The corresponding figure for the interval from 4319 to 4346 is 0.34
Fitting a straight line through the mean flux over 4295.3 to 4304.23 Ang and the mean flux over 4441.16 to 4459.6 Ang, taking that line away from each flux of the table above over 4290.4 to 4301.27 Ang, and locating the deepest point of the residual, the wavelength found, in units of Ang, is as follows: 4300.77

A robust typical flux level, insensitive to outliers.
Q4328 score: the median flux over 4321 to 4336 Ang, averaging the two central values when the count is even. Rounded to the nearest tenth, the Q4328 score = 13.4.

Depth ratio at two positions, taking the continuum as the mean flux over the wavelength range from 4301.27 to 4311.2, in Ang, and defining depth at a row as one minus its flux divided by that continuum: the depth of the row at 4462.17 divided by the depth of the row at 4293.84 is 2.3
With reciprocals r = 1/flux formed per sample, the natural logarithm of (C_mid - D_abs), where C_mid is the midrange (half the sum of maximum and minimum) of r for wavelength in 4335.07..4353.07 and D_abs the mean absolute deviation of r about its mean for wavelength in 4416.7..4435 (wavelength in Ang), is -2.58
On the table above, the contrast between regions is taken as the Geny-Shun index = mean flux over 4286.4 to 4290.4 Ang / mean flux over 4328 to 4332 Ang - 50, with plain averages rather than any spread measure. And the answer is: -49.2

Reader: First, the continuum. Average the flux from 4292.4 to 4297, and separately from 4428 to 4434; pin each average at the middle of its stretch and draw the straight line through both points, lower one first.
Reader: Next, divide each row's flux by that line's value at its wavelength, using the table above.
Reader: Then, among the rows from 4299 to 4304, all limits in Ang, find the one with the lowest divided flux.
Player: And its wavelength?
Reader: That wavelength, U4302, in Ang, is 4303.74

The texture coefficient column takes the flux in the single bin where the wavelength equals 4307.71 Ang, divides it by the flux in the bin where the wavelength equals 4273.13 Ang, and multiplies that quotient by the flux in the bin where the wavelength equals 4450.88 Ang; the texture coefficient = 11.8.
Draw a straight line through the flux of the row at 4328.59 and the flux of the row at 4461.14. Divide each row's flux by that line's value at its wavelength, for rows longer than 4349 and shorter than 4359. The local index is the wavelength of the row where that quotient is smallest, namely 4353.57 Ang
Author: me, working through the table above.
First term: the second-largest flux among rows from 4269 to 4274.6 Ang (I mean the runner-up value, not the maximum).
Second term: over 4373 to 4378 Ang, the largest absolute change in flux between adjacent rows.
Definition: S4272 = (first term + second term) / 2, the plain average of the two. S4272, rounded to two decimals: 5.80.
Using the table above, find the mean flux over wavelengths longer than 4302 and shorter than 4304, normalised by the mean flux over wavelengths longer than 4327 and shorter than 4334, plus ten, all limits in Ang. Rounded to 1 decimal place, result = 10.7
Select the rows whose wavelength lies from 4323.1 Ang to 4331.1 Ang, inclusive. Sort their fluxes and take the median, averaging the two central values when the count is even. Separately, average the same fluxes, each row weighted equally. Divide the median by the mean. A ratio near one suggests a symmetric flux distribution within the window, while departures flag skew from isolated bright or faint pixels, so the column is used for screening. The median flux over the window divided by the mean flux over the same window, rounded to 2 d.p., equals 0.98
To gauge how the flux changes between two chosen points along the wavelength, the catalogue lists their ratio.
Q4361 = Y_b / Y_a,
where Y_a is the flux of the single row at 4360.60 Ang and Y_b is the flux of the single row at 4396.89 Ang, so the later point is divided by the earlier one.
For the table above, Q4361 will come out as 1.0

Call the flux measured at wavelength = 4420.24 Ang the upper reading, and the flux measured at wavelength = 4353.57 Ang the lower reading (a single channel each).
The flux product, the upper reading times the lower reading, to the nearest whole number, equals 199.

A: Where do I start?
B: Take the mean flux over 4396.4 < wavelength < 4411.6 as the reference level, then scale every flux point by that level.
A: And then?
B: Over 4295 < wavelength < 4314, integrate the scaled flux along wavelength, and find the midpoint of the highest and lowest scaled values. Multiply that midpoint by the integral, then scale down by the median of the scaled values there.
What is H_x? 14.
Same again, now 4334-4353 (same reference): 18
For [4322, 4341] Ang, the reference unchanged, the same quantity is 18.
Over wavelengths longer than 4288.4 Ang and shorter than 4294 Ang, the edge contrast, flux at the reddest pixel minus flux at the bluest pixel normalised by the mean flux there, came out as 0.00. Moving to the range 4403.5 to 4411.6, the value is 0.13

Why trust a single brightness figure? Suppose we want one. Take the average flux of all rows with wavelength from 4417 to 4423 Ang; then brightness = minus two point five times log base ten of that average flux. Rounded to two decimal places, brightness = -2.93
